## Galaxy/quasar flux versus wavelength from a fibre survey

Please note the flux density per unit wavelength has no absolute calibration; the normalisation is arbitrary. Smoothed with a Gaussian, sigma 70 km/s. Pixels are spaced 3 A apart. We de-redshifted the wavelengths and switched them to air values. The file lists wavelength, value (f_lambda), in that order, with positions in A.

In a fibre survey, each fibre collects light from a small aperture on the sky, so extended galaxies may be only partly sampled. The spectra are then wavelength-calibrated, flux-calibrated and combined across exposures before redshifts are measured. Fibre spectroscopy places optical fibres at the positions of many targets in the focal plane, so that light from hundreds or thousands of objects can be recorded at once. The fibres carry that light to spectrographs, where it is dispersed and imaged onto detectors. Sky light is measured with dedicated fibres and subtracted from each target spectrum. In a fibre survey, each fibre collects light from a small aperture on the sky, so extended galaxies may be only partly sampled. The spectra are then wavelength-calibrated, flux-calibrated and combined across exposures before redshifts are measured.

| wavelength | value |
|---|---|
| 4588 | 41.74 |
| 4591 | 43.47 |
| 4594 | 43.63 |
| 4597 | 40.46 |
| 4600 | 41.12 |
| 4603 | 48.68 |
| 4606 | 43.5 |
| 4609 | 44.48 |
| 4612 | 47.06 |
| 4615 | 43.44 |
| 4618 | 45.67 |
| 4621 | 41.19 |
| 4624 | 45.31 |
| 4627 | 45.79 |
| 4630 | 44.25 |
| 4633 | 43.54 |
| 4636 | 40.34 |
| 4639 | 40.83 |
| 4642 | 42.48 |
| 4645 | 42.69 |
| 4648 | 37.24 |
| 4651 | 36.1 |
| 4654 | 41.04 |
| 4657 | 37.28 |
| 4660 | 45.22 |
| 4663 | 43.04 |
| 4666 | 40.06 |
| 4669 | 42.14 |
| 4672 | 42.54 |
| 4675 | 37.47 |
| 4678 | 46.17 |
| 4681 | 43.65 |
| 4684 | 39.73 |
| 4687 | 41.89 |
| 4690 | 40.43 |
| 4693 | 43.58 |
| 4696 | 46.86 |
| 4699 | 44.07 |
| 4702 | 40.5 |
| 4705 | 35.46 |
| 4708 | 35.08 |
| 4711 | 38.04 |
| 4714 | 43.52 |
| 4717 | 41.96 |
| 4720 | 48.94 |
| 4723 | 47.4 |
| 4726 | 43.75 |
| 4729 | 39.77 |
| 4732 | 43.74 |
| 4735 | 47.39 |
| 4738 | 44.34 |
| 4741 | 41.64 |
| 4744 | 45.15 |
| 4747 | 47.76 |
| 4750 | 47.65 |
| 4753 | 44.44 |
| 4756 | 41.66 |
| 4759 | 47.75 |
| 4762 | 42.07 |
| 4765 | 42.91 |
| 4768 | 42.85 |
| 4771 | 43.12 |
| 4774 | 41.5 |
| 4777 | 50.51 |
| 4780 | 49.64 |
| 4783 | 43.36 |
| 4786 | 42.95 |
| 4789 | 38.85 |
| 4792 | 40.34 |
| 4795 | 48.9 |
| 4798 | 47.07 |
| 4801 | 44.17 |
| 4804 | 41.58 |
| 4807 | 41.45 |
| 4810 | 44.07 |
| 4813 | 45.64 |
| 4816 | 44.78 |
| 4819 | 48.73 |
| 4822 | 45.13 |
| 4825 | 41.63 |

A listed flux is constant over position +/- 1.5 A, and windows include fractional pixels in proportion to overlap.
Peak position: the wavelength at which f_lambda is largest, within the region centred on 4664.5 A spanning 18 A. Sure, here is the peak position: 4660 A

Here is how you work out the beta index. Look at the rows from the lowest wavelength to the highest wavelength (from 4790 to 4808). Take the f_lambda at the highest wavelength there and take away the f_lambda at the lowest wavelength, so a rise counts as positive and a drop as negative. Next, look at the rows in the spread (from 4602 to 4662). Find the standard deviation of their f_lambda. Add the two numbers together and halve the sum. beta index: 2.2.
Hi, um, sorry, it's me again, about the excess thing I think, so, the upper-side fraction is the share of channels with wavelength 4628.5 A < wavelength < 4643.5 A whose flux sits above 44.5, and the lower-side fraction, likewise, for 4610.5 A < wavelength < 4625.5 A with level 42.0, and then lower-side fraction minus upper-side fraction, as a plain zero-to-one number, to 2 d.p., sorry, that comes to 0.80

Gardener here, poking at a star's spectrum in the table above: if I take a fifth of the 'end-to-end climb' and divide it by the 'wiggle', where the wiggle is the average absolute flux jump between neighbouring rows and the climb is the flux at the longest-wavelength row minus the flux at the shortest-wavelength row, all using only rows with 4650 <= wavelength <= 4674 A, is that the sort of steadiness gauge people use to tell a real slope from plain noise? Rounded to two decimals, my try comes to 0.37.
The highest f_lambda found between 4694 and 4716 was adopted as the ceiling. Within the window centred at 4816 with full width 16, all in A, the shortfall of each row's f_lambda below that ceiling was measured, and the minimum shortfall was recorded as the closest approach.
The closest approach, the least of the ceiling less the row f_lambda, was -1.9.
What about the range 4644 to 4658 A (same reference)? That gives 4.2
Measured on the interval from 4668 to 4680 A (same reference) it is 0.7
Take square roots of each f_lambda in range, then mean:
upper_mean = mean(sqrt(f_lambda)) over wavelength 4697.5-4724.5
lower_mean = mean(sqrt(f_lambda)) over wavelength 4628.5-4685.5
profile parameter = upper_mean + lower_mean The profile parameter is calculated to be 12.9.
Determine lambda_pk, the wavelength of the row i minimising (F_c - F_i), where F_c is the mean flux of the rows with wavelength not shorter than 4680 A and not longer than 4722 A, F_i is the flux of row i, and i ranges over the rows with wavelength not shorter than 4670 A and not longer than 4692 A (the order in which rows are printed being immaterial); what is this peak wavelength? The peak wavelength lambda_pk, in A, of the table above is 4678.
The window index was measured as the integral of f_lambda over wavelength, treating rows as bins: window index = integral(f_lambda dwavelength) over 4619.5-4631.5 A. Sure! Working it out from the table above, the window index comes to 530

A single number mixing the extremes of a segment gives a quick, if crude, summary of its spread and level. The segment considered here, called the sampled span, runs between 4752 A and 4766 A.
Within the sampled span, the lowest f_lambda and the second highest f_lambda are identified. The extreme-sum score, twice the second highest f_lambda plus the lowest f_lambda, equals 131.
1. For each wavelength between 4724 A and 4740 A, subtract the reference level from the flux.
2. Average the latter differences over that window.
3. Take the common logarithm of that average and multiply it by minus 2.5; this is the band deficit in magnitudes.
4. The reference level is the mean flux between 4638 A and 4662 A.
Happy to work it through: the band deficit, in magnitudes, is -1.34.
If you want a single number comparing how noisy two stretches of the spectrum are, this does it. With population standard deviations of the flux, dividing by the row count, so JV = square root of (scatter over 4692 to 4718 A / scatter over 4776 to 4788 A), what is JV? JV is 1.05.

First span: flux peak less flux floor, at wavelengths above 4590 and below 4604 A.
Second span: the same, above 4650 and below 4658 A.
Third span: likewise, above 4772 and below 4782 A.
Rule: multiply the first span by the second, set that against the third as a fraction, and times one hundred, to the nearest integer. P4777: 451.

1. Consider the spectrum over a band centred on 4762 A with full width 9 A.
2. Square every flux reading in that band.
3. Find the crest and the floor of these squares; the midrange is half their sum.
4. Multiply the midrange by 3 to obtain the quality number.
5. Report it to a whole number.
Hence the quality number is 6075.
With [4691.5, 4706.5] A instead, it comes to 5180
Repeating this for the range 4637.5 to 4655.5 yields 4688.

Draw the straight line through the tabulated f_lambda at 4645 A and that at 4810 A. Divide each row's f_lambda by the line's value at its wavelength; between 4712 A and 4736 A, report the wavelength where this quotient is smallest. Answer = 4729 A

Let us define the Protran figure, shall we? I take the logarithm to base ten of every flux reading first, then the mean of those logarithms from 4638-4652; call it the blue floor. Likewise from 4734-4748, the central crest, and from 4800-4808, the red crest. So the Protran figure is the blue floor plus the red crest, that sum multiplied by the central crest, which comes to 5.34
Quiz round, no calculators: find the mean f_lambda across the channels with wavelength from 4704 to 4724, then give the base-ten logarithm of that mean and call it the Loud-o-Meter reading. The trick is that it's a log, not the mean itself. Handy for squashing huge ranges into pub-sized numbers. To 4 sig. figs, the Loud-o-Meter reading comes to 1.618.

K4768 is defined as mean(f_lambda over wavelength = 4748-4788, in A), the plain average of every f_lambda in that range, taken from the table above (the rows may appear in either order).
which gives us 44.6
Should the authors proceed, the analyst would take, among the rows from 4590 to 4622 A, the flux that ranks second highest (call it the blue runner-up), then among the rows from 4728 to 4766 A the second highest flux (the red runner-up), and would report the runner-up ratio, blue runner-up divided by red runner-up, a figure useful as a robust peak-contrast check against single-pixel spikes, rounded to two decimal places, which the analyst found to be 0.99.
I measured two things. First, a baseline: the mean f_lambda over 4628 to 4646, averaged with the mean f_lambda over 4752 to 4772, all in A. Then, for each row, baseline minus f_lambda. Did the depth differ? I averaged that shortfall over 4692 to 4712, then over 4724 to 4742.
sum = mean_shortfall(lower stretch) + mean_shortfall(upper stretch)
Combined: 1.9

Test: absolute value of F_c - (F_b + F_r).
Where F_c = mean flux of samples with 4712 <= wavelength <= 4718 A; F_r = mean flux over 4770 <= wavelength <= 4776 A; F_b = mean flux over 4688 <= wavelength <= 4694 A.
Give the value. 42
